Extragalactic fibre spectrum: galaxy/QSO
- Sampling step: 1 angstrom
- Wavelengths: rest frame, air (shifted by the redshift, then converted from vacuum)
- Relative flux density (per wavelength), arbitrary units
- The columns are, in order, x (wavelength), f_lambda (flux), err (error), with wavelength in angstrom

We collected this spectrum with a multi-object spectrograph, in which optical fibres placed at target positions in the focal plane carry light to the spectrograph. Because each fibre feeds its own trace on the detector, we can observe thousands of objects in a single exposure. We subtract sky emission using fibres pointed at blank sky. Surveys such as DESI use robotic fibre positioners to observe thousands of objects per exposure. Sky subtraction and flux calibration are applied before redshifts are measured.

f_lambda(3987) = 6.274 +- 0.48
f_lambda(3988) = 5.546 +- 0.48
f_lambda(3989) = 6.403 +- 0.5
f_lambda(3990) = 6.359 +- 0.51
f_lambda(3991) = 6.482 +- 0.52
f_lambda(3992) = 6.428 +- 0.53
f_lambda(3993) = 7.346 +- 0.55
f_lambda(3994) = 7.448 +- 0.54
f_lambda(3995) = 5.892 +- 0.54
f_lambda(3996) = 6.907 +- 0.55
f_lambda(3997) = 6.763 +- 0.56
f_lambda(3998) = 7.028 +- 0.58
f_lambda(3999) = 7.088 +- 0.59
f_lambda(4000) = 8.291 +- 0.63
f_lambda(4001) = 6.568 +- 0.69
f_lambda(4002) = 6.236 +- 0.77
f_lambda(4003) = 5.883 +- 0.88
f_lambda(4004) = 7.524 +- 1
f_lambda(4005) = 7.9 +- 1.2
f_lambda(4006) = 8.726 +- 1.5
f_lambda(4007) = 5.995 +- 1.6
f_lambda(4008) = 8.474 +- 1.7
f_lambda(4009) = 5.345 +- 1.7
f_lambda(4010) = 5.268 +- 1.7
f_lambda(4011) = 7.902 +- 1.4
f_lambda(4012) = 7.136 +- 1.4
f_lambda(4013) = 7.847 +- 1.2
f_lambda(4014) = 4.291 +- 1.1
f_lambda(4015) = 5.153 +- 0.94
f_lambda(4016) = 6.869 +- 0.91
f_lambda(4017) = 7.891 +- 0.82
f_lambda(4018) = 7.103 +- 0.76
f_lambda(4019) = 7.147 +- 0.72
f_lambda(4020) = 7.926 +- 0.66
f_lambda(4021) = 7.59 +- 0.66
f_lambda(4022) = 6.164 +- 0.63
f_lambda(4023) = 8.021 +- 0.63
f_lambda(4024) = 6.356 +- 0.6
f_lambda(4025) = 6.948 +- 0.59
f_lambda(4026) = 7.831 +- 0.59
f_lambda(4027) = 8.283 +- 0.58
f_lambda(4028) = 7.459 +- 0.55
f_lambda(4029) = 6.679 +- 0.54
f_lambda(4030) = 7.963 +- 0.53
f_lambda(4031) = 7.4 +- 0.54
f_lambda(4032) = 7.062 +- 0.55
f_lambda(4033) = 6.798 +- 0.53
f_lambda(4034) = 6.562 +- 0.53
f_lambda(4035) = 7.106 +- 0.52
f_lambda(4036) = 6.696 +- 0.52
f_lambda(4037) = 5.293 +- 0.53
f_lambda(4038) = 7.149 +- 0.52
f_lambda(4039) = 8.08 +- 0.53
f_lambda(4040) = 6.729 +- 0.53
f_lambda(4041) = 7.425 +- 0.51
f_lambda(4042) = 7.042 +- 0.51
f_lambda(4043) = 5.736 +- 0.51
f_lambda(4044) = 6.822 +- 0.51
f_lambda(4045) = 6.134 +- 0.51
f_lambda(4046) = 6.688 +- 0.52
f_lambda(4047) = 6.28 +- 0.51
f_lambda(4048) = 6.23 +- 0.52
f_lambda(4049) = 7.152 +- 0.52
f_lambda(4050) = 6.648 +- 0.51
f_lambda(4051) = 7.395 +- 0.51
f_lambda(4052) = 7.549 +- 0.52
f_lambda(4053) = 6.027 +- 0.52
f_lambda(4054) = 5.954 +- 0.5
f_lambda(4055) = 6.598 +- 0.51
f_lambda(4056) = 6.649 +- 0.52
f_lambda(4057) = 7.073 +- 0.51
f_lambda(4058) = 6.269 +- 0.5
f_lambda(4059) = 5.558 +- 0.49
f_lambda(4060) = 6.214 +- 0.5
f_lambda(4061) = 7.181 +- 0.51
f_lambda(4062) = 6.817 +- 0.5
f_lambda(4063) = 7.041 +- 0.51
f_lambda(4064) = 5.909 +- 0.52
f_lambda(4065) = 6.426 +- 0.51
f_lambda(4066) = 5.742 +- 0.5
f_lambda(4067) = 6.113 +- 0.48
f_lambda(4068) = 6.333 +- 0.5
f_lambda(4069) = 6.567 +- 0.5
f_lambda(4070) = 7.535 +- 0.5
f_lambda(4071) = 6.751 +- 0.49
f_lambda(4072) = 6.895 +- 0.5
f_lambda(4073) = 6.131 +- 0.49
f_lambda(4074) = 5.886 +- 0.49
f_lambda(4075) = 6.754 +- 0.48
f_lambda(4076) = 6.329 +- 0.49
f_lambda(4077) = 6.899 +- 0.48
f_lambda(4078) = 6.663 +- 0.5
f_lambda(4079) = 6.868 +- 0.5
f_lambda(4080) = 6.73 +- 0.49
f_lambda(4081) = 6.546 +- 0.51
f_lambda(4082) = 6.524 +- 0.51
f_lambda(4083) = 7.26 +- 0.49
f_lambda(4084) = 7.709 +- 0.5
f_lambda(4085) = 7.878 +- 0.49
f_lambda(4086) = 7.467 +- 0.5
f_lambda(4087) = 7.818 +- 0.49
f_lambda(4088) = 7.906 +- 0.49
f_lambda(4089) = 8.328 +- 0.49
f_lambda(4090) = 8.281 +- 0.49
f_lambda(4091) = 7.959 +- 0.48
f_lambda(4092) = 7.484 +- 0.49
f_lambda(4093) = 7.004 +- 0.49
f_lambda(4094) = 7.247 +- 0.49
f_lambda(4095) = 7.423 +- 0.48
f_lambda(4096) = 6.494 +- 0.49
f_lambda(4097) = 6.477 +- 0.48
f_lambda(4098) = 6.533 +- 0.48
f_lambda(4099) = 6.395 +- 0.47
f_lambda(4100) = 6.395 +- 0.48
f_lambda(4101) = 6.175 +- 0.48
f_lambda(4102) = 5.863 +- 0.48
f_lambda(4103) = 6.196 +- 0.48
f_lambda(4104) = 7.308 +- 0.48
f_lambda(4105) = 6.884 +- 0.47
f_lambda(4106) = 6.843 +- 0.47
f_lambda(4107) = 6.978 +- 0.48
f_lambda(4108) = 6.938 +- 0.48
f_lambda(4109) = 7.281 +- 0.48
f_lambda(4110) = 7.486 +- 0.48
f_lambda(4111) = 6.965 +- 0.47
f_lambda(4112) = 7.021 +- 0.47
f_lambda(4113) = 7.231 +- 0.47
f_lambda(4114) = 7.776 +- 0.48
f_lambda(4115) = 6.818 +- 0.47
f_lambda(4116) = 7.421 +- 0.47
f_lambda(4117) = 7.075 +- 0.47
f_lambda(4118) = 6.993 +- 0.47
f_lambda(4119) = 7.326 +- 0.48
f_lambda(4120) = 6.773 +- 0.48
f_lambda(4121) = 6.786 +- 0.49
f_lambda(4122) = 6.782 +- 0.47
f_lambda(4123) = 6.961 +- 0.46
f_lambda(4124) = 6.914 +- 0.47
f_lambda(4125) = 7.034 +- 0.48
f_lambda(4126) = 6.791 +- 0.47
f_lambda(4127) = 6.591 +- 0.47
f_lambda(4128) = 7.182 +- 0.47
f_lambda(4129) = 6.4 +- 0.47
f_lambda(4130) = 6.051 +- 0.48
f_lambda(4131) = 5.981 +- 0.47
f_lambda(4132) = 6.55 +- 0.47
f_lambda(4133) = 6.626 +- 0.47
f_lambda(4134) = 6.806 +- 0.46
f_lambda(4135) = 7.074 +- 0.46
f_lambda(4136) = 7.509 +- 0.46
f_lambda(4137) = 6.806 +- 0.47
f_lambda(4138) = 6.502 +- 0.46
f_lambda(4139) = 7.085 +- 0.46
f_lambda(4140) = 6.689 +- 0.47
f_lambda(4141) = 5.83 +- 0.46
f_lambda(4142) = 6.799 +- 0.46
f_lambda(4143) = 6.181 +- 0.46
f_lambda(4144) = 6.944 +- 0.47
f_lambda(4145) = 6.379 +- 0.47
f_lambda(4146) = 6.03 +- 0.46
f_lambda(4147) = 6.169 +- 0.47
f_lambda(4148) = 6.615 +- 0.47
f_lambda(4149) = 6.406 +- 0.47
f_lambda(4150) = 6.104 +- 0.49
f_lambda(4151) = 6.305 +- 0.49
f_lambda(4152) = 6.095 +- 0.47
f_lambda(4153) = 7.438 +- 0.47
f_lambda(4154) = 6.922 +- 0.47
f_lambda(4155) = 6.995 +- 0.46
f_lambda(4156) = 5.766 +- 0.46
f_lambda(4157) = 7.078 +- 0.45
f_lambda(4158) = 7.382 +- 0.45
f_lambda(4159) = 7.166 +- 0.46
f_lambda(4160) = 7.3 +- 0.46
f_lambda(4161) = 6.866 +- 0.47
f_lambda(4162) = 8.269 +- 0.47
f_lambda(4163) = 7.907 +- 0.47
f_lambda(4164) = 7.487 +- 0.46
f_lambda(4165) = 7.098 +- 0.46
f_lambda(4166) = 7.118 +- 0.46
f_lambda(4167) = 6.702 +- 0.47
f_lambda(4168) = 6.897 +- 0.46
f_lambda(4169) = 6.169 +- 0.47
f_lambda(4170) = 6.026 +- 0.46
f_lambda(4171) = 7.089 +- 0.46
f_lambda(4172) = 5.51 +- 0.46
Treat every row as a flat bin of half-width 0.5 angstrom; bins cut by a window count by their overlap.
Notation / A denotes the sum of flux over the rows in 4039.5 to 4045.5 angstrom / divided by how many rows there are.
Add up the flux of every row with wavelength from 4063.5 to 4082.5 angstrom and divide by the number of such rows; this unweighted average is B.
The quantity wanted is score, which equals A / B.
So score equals 1.02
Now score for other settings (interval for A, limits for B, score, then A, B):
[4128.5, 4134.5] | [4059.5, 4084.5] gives 0.97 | 6.4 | 6.6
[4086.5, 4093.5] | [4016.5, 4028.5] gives 1.06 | 7.8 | 7.4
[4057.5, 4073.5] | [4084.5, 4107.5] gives 0.91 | 6.5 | 7.1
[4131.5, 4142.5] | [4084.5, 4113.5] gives 0.95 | 6.8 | 7.1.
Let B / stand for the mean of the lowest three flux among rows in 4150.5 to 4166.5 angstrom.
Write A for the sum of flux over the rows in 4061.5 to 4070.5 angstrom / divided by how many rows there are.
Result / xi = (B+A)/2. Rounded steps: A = 6.50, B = 6.06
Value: 6.28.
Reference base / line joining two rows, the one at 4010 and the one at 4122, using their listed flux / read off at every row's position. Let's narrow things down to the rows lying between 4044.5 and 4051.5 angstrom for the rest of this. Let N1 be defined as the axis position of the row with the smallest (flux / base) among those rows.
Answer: 4045 angstrom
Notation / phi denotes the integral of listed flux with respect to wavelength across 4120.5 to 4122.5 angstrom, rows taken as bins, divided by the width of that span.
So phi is 6.78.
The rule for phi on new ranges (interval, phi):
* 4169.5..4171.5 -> 6.56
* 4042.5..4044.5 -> 6.28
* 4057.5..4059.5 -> 5.91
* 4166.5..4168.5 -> 6.80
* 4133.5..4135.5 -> 6.94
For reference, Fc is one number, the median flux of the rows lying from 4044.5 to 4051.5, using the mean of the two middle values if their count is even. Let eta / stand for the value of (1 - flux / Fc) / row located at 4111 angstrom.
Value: -0.048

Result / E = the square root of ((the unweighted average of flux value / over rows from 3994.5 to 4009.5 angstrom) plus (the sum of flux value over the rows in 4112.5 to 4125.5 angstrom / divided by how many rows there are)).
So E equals 3.75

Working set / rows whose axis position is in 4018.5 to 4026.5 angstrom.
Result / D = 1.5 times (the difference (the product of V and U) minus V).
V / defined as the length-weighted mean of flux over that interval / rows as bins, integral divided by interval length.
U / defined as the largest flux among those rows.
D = 76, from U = 8.021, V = 7.2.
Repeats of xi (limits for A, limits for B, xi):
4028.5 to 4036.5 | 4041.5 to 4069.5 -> 6.36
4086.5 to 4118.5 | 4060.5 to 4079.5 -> 6.47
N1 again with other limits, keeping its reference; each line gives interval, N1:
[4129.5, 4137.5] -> 4131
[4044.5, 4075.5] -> 4059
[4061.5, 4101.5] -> 4101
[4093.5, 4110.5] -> 4102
